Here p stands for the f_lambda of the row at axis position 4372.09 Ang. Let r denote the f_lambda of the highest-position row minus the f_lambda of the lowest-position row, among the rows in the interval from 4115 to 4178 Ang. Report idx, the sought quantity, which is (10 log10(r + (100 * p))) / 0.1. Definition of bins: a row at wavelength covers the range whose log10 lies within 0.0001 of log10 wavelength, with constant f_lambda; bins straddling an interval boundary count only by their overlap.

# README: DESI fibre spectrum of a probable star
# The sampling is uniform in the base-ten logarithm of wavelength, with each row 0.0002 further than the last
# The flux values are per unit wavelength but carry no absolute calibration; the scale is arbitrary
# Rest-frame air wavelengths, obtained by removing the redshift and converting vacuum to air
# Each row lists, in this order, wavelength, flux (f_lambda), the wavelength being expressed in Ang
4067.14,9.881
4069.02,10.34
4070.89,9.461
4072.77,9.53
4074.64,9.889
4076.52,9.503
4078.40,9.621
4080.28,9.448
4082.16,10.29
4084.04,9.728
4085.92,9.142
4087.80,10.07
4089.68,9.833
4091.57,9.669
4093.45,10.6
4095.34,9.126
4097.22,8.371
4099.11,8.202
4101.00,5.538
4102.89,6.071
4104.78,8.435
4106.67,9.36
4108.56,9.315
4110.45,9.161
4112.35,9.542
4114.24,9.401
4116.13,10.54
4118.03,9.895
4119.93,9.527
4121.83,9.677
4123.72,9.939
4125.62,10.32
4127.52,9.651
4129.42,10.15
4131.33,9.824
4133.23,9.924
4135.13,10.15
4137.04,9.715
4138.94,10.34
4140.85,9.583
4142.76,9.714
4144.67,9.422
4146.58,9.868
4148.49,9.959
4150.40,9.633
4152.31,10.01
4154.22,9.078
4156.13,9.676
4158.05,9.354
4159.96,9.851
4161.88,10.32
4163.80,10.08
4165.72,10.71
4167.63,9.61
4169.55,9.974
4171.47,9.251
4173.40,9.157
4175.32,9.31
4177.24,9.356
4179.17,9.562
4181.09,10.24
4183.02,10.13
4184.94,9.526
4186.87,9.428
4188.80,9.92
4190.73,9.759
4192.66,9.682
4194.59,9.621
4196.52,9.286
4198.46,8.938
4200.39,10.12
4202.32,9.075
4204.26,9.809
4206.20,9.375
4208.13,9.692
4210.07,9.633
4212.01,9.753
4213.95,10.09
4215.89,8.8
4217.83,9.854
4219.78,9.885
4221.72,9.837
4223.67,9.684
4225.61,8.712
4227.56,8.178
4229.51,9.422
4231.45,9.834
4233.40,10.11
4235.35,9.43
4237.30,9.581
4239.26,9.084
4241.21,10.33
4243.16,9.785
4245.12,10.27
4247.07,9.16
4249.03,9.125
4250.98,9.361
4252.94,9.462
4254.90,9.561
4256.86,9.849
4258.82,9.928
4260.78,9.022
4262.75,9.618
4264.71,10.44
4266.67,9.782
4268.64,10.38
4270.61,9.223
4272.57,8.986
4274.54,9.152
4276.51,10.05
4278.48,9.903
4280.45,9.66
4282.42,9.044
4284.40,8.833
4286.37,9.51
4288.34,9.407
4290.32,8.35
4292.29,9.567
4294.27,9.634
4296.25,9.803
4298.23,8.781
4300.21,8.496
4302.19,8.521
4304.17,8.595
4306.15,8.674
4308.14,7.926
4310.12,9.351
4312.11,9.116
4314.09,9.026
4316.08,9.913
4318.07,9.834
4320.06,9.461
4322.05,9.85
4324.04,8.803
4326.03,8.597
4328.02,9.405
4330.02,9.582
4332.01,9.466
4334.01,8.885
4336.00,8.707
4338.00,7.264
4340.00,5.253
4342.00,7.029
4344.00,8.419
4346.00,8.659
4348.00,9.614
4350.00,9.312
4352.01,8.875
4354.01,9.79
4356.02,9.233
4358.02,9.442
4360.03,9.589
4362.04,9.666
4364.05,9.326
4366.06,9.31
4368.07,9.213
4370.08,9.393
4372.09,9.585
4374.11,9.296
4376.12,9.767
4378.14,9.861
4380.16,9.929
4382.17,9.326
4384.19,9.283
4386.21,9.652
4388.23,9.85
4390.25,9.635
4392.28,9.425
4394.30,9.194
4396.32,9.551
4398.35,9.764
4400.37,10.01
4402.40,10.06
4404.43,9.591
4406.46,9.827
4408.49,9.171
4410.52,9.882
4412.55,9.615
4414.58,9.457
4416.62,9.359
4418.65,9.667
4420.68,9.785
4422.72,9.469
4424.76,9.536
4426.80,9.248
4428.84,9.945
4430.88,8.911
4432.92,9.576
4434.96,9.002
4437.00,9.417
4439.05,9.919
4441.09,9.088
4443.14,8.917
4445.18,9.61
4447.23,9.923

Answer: 298.1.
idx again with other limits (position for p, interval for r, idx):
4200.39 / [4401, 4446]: 300.5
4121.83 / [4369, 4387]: 298.6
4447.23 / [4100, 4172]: 299.8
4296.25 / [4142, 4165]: 299.2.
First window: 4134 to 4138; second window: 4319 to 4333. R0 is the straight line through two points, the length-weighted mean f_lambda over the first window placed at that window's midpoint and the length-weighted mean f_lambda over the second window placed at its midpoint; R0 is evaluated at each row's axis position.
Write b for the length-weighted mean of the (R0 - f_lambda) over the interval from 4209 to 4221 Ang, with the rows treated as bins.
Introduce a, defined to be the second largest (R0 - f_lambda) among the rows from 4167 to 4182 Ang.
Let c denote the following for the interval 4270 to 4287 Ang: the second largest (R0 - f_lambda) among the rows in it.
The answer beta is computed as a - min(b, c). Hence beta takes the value 0.6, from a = 0.6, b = 0.01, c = 0.50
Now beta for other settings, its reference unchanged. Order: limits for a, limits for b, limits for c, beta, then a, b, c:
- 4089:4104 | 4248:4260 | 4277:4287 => 4.0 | 4.0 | 0.01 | 0.41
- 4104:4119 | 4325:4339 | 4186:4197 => 0.5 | 0.9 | 0.45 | 0.35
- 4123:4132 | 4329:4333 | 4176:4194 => 0.4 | 0.1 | -0.23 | 0.35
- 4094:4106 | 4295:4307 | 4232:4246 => 3.8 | 4.0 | 0.57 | 0.18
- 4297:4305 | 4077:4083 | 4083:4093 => 0.5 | 0.9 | 0.37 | 0.42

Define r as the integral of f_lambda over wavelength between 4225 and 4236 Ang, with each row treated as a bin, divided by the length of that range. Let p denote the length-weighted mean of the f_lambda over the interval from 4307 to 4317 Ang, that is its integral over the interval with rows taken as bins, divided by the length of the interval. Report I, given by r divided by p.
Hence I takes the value 1.03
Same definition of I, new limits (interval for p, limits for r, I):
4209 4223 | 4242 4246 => 1.04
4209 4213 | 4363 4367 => 0.96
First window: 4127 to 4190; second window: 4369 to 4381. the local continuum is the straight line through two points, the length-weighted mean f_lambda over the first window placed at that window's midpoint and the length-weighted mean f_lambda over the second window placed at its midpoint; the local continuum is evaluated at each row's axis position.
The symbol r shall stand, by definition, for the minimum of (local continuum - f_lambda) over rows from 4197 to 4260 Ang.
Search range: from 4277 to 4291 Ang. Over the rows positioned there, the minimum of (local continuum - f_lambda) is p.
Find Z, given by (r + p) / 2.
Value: -0.4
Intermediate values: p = -0.2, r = -0.61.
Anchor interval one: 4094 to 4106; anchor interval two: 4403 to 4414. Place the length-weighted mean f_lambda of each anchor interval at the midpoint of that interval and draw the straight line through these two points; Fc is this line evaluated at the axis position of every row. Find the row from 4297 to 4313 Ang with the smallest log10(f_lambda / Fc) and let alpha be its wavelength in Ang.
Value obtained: 4308.14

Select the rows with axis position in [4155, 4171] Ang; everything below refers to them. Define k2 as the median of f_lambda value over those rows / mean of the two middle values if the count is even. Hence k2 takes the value 9.91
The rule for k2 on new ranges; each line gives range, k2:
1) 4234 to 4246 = 9.68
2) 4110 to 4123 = 9.54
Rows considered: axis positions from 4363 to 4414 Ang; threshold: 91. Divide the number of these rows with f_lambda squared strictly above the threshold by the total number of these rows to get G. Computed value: 0.60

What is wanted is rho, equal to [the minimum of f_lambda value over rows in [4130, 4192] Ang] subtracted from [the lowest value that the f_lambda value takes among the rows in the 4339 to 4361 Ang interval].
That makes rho -3.8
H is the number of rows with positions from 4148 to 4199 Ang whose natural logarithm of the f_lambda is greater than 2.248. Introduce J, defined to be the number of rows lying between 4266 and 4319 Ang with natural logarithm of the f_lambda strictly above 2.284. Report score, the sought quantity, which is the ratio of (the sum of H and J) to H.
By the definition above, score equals 1.3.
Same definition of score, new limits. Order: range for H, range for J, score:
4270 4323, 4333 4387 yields 1.2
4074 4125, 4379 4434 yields 1.5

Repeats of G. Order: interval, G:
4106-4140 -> 0.72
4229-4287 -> 0.53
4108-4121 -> 0.43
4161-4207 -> 0.58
